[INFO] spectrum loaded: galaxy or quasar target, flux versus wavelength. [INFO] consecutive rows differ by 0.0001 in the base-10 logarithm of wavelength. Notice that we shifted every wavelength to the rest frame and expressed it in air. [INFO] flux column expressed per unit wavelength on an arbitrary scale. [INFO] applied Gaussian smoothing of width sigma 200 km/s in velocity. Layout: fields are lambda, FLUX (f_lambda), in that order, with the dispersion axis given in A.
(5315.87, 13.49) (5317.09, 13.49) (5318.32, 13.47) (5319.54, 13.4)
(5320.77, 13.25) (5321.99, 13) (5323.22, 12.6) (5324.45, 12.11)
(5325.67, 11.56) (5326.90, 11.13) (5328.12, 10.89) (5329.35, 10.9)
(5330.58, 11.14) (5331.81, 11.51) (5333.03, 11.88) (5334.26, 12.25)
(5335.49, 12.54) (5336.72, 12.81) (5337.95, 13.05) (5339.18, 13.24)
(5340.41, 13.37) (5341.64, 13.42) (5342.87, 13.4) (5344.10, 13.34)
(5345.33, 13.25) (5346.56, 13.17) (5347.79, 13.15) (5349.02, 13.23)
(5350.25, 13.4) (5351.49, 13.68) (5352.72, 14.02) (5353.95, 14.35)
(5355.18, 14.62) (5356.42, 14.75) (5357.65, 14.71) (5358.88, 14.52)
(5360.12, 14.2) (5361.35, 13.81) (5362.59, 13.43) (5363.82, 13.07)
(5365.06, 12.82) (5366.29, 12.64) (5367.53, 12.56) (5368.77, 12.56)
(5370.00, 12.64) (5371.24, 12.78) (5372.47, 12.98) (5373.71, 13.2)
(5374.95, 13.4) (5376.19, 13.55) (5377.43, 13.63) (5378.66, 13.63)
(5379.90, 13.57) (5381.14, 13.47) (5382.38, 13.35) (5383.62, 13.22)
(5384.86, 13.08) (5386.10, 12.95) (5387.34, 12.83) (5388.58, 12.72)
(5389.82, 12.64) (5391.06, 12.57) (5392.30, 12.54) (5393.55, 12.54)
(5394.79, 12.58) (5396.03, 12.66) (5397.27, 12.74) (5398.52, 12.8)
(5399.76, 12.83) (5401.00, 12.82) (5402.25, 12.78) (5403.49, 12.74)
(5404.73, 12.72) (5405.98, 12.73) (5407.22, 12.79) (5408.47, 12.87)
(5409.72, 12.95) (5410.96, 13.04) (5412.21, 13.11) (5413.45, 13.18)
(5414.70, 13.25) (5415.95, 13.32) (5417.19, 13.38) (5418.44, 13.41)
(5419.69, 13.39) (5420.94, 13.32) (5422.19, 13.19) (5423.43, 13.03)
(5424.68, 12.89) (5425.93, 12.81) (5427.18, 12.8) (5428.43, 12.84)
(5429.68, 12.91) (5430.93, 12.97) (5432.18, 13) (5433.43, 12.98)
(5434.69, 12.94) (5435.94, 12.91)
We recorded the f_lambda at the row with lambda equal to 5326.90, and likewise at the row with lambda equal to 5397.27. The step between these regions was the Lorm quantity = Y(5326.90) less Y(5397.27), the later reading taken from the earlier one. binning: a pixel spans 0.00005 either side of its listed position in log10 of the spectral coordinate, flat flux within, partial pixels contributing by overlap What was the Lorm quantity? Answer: -1.6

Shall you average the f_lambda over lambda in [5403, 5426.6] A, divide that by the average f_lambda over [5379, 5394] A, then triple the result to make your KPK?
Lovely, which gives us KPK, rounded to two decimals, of 3.02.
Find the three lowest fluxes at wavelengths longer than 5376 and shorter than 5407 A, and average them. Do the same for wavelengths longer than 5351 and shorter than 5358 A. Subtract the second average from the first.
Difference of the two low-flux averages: -1.5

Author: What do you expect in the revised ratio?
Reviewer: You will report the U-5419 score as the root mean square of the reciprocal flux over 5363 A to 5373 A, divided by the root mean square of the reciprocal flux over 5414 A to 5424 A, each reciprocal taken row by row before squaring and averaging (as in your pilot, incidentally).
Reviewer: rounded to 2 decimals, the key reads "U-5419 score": 1.04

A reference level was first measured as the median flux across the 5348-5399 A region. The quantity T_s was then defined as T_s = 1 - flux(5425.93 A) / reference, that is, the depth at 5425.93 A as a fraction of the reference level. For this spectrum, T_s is 0.030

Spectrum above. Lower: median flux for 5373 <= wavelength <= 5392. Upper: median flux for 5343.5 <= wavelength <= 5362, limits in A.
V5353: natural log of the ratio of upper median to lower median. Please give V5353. 0.044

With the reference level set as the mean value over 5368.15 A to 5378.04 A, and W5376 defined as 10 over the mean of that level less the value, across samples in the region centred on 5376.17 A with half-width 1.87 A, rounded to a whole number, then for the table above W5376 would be -23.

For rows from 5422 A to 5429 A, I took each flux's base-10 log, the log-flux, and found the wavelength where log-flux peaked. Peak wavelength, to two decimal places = 5422.19 A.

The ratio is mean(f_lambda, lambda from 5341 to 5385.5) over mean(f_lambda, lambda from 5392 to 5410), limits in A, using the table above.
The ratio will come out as 1.06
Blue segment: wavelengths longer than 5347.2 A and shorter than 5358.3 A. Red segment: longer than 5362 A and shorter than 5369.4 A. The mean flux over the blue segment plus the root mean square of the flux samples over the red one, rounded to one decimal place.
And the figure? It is 26.8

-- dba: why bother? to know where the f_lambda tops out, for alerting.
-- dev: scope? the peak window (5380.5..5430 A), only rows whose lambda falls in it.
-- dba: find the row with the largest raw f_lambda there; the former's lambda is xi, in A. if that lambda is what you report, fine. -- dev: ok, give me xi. 5381.14 A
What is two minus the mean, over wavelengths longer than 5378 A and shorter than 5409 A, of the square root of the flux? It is -1.59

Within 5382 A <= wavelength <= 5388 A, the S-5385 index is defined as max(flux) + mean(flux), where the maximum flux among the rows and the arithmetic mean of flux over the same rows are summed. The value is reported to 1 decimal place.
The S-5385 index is 26.4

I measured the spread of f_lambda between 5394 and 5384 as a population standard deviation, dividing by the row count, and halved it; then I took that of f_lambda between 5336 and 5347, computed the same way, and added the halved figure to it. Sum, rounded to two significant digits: 0.28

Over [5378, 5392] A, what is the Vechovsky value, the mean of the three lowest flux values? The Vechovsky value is 12.6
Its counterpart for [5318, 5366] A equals 11.0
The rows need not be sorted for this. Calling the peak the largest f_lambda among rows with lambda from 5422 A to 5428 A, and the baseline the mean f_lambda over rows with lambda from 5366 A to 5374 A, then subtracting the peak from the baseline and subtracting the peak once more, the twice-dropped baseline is -13.6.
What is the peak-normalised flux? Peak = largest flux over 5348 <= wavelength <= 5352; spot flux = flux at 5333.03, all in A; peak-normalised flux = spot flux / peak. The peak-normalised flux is 0.87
